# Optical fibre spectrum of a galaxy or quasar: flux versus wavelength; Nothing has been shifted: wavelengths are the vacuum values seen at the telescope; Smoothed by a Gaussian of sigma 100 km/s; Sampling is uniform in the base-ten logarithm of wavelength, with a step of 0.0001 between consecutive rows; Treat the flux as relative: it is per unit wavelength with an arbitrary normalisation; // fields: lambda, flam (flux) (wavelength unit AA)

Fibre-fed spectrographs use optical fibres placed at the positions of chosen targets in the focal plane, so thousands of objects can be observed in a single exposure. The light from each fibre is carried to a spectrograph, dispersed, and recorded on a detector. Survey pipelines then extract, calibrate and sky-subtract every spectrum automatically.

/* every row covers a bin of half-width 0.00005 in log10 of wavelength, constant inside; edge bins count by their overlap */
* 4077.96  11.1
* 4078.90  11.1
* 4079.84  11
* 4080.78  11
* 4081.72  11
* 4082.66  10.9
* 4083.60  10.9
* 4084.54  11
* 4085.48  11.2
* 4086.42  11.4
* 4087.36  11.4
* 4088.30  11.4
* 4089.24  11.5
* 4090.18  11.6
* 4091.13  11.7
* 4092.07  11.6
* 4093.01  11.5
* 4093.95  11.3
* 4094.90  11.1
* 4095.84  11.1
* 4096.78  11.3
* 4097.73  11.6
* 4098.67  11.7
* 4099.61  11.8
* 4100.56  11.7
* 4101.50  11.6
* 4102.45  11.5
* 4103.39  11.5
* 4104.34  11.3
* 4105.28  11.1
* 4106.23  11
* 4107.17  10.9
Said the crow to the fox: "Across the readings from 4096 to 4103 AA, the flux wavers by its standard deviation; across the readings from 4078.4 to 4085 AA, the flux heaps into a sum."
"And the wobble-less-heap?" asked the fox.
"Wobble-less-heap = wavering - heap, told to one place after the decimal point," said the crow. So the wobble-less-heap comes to -76.7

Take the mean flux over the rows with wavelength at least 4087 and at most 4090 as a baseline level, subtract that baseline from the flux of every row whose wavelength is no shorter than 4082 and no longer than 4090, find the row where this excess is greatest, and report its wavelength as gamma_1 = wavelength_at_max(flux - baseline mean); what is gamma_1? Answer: 4089.24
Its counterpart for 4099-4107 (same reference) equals 4099.61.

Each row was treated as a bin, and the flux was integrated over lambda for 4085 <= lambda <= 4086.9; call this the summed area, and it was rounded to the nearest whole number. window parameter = 21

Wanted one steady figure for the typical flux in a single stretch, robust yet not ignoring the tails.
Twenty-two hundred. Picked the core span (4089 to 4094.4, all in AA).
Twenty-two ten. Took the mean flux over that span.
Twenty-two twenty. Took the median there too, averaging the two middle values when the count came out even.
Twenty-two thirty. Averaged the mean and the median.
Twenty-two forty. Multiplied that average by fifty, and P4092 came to 577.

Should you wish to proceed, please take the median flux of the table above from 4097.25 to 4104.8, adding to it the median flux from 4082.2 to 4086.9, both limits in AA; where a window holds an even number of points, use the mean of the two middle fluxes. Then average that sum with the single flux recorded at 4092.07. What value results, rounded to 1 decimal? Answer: 17.1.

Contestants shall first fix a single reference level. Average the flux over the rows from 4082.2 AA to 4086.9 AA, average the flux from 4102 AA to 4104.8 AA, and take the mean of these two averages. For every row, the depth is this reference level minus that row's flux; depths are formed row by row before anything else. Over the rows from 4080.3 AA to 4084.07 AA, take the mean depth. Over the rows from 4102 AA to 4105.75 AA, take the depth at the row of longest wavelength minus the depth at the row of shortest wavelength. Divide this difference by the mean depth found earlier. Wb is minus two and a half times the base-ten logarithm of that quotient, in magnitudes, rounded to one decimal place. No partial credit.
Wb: -0.3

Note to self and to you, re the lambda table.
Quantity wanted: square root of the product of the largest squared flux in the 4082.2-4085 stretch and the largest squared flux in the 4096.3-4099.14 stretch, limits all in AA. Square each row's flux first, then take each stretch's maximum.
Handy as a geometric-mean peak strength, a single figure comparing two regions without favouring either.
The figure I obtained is 129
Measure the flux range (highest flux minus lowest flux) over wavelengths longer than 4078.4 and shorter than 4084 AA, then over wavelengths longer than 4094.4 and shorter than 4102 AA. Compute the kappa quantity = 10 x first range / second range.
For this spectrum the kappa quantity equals 3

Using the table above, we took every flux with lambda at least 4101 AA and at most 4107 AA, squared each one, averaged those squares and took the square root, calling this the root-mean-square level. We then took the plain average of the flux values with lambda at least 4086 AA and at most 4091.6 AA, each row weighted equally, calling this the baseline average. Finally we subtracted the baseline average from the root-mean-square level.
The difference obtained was -0.16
